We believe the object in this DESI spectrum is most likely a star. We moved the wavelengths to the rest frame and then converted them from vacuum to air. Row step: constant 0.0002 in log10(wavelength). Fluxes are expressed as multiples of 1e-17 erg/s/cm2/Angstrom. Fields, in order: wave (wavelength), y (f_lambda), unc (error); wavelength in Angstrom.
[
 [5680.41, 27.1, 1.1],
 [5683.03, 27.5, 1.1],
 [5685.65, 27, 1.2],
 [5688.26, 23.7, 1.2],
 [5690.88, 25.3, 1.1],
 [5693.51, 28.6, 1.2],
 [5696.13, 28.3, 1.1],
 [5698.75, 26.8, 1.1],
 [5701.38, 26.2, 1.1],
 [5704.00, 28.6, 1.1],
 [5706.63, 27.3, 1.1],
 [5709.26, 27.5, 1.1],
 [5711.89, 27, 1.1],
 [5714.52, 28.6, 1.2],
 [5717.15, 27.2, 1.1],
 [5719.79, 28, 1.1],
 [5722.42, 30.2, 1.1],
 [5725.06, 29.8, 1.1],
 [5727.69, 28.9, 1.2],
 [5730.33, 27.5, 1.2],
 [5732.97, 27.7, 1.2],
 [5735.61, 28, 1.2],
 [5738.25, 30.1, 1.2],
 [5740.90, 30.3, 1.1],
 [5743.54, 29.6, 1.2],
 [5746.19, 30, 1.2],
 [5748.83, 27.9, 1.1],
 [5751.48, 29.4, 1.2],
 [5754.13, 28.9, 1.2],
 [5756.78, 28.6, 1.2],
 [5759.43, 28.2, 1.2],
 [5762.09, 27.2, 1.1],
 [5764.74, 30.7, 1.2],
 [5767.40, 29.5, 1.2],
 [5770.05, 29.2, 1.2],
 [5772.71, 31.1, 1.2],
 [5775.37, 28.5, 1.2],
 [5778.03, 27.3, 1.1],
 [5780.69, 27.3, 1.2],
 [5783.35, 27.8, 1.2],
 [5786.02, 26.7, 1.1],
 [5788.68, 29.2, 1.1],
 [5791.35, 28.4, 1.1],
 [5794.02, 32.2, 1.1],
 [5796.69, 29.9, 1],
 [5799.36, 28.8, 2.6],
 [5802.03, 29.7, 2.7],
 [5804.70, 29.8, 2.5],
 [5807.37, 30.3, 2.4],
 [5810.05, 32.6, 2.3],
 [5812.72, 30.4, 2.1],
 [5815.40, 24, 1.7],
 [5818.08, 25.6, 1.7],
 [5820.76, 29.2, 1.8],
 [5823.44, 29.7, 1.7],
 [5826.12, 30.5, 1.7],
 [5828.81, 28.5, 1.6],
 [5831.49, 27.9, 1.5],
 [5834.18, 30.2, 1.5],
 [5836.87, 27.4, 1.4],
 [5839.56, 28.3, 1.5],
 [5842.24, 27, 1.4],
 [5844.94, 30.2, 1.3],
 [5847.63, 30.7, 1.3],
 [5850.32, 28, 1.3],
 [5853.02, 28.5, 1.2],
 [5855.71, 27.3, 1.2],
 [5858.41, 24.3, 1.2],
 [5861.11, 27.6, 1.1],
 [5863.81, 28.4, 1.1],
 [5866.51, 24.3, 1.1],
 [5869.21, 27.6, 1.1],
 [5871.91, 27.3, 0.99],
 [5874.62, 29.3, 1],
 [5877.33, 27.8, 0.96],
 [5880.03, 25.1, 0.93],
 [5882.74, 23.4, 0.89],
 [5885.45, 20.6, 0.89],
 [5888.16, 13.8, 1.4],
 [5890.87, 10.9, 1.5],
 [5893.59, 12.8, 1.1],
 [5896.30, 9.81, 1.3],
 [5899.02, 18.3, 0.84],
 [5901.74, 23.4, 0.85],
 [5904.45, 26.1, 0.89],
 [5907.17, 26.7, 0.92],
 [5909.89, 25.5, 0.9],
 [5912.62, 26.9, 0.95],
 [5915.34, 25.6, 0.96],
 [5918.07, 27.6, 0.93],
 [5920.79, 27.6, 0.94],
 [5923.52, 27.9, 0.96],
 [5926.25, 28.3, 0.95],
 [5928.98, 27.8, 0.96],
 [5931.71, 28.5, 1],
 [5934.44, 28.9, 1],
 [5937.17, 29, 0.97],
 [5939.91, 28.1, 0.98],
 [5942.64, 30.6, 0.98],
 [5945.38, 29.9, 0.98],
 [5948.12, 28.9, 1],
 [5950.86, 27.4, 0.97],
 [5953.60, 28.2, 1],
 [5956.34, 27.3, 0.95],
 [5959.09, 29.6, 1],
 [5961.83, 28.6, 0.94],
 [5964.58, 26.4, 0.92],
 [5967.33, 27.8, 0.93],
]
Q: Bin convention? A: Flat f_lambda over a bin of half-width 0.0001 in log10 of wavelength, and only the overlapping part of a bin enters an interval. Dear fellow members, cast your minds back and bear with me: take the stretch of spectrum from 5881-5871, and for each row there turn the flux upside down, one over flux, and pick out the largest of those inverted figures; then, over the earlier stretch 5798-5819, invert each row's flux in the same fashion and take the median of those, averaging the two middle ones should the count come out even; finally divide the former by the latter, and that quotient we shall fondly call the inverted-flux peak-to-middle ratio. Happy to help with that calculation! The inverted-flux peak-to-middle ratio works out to 1.19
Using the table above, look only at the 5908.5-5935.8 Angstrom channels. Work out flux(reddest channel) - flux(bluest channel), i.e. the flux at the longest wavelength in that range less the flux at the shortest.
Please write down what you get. 3.4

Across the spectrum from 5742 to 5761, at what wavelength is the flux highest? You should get 5746.19 Angstrom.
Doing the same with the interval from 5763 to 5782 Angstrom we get 5772.71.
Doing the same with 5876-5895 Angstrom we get 5877.33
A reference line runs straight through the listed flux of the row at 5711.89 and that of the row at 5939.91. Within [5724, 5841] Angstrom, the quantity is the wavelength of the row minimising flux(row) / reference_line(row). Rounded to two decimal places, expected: 5815.40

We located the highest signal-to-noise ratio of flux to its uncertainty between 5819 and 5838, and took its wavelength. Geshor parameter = 5834.18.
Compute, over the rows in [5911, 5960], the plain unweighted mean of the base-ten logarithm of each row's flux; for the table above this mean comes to 1.450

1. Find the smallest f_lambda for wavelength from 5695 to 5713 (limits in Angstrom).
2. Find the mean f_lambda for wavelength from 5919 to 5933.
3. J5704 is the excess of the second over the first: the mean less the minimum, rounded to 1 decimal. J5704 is 1.8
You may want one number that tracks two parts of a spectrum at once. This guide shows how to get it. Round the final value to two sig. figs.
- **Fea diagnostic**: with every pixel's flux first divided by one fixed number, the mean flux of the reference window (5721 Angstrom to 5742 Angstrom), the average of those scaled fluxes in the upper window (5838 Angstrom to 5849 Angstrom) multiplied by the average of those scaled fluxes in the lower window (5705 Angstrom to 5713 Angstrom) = 0.94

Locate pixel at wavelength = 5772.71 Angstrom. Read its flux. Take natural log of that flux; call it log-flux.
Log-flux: 3.44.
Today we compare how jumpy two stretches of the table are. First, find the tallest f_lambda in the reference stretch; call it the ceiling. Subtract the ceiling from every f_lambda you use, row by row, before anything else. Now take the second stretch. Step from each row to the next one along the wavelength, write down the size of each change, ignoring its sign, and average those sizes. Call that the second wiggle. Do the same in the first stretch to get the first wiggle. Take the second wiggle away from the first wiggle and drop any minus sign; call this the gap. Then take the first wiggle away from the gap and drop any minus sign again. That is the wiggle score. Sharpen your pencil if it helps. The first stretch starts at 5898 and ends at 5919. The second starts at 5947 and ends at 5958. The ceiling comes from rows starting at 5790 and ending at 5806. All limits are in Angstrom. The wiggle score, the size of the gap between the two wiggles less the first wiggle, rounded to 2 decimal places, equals 1.07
